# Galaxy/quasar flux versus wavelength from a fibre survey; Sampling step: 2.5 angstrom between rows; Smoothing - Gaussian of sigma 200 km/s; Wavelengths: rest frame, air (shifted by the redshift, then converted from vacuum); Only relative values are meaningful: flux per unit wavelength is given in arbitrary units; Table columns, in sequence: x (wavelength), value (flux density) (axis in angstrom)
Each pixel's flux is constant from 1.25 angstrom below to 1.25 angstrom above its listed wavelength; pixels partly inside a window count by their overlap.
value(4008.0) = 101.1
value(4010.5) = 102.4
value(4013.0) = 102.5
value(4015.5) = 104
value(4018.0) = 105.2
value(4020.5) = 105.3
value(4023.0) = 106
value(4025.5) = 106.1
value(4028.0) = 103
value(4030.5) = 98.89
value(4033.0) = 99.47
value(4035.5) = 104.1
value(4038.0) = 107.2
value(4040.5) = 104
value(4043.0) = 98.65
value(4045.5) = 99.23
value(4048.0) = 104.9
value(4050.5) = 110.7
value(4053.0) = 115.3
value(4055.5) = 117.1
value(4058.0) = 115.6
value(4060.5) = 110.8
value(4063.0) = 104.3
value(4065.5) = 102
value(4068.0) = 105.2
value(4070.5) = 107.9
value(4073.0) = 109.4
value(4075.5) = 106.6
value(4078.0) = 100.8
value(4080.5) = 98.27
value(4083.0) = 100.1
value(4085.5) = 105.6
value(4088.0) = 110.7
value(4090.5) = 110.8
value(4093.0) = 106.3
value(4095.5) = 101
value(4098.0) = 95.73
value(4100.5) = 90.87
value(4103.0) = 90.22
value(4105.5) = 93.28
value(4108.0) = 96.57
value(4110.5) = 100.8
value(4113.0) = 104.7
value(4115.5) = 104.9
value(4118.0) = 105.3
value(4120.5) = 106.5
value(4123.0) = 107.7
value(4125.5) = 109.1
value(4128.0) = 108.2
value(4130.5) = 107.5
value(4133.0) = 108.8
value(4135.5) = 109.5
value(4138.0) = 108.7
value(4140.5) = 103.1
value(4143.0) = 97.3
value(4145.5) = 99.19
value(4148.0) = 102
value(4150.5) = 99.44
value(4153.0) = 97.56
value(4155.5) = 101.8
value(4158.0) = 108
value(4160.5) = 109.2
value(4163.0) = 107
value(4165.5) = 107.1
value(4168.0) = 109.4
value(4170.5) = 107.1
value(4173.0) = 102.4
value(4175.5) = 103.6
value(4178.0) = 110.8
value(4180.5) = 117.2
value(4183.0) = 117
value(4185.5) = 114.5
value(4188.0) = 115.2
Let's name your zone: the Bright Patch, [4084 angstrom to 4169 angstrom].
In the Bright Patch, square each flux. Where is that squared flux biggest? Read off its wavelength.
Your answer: 4090.5 angstrom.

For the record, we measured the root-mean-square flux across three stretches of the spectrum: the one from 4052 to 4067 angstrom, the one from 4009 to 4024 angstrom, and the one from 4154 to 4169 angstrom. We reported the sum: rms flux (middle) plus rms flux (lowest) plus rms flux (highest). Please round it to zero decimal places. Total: 322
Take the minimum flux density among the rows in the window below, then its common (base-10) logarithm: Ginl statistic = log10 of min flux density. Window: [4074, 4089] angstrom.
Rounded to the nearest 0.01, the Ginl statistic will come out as 1.99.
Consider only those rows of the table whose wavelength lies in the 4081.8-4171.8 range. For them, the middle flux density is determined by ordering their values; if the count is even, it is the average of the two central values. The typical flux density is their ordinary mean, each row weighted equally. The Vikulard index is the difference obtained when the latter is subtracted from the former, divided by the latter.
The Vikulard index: 0.017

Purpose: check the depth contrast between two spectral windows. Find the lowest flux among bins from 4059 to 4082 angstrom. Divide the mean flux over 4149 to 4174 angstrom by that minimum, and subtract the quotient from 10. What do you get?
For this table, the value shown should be 8.93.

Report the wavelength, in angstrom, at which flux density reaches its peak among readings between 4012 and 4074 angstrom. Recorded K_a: 4055.5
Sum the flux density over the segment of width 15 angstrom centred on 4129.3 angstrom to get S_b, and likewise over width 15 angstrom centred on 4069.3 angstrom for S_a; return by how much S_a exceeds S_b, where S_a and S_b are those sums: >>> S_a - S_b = -15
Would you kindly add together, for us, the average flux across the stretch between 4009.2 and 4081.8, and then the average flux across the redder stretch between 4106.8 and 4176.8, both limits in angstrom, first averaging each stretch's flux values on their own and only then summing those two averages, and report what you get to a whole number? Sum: 210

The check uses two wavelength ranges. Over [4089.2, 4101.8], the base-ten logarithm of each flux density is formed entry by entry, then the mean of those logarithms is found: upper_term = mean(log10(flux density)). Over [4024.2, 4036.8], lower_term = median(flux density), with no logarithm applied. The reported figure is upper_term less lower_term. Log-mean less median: -101.0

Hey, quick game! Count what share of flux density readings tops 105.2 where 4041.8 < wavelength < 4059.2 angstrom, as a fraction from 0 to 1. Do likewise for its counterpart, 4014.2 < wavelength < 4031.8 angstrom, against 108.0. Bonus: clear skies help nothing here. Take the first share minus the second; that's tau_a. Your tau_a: 0.57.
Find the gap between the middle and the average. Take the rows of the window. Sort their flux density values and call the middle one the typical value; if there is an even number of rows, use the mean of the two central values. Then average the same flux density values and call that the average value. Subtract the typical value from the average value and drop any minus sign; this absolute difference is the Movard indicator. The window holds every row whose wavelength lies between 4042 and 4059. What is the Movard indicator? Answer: 1.9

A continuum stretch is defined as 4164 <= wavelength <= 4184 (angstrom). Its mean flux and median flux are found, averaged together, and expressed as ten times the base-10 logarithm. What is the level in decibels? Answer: 20.4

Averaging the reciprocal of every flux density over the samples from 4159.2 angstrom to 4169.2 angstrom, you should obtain 0.0092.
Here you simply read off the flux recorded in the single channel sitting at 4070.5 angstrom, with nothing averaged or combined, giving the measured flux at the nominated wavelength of 107.9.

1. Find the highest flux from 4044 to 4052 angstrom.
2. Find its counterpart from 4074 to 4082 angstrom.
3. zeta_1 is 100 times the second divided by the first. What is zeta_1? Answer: 96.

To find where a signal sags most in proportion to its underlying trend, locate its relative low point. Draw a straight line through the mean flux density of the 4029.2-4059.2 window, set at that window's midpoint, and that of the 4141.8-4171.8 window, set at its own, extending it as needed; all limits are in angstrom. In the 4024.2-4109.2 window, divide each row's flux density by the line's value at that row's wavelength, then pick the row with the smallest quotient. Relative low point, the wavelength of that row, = 4103.0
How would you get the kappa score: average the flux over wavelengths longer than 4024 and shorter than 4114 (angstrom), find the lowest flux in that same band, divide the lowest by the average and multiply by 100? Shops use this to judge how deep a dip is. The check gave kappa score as 86.9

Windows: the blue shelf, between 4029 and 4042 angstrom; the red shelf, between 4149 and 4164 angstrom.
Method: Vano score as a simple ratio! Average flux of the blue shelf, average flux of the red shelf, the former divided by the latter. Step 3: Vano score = 0.99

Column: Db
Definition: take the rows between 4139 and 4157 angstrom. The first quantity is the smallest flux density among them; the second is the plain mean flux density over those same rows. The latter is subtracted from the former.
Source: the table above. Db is -3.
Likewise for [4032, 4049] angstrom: -4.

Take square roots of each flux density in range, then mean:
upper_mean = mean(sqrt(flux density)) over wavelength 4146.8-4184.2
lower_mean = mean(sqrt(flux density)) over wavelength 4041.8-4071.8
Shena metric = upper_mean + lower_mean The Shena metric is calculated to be 20.7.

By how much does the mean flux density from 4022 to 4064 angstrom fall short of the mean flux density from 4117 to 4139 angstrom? 1.7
